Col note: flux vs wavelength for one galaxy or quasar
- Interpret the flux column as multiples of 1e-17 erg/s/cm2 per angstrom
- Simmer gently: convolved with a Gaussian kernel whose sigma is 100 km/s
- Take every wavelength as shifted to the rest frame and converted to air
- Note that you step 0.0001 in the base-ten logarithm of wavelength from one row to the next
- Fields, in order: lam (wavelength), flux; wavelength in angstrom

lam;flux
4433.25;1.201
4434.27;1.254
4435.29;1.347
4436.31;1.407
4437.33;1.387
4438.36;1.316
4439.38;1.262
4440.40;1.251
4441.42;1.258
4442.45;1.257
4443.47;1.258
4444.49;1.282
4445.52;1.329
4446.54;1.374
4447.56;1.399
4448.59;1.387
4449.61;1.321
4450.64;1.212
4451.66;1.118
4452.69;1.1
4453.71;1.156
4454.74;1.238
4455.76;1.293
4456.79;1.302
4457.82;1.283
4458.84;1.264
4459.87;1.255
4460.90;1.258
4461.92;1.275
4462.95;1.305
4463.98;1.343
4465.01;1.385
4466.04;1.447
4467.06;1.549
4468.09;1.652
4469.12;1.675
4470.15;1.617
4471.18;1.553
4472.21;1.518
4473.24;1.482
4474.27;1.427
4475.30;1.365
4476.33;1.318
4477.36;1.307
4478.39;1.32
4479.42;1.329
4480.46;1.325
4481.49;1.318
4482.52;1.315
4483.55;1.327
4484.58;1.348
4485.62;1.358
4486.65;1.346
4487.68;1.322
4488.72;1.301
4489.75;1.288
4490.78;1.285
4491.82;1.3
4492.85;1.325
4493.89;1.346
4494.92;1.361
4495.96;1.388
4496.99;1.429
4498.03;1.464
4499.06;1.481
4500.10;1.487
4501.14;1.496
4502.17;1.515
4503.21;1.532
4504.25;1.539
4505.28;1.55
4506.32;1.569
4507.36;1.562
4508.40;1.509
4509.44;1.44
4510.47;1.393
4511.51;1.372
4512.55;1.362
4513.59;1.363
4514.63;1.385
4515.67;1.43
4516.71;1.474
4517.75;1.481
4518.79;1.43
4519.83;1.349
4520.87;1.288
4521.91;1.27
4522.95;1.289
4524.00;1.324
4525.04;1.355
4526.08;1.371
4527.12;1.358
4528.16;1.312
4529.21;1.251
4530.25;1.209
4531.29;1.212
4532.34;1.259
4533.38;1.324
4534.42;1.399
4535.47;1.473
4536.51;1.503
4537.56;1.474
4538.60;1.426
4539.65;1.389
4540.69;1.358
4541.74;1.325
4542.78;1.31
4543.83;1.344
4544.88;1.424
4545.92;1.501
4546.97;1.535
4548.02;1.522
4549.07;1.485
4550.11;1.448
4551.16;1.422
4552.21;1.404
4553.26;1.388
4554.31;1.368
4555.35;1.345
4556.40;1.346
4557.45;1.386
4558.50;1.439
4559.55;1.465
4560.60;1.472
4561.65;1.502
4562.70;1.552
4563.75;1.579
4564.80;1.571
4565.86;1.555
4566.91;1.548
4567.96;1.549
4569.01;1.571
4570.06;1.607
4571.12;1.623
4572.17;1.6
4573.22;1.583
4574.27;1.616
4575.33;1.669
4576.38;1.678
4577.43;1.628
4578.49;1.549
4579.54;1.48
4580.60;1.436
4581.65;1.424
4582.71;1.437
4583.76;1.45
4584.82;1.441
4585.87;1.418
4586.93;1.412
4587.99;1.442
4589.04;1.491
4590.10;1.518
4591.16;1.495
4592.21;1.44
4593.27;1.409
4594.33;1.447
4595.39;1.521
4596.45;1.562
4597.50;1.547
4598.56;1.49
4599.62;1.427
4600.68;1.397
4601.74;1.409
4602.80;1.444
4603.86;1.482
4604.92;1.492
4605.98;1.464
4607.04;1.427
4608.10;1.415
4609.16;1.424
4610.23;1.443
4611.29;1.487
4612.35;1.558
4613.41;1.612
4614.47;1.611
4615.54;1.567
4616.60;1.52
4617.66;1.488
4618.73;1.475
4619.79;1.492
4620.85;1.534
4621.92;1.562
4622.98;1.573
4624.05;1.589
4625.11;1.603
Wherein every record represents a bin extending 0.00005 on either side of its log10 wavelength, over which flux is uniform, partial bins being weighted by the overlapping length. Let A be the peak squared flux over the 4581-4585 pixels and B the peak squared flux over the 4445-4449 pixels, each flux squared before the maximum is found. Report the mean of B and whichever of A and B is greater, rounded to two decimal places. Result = 2.03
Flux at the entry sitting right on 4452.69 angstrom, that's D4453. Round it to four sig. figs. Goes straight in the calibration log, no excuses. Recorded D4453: 1.100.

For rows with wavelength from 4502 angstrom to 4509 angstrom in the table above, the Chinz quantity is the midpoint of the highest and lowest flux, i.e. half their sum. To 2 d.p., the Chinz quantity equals 1.54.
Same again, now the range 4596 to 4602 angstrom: 1.48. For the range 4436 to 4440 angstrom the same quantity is 1.33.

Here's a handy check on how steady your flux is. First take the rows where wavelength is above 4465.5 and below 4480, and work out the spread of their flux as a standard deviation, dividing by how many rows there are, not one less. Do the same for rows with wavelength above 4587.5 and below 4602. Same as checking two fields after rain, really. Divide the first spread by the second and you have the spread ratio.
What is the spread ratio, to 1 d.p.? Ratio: 2.4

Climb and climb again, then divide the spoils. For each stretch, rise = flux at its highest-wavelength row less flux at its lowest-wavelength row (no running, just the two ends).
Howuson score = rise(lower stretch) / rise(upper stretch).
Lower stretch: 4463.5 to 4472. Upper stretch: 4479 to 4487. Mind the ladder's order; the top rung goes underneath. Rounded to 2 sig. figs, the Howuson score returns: 12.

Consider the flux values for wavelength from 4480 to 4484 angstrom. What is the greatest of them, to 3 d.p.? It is 1.327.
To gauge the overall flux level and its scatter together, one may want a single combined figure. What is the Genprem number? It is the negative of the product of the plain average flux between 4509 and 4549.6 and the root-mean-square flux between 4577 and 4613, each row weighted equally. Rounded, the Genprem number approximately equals -2.03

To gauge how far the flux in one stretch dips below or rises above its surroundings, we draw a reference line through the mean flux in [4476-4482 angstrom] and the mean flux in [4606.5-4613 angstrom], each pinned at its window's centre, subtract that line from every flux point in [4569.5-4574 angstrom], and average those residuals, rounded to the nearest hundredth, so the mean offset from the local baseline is 0.18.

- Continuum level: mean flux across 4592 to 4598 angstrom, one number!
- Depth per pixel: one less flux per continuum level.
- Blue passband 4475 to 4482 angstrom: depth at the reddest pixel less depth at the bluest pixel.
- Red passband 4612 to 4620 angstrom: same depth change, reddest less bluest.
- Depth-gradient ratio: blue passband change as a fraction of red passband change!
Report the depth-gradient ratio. 0.7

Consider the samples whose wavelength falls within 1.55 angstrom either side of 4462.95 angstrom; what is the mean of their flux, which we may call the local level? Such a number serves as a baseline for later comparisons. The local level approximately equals 1.31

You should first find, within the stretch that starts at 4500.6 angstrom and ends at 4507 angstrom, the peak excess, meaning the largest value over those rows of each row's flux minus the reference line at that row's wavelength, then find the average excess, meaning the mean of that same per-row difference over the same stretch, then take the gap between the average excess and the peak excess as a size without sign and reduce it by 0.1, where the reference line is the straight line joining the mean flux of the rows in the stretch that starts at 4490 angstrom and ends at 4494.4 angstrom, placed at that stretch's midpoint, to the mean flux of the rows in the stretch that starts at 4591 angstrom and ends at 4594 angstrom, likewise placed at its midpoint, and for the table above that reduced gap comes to -0.068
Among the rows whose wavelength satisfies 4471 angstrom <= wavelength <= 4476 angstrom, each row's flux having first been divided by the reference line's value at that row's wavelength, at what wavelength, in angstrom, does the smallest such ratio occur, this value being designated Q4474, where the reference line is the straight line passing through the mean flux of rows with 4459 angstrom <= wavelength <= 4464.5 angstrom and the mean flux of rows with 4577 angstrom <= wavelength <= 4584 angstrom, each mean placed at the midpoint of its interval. 4475.30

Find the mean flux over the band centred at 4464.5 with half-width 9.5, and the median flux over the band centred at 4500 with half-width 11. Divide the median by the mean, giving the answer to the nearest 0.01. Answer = 1.04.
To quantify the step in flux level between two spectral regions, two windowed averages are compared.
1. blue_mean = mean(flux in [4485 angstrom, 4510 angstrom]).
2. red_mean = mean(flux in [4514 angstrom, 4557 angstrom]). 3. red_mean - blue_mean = -0.045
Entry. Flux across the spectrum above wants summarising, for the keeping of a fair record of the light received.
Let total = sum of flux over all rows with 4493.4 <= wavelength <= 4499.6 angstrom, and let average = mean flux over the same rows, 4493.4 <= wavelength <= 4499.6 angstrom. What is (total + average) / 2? 4.94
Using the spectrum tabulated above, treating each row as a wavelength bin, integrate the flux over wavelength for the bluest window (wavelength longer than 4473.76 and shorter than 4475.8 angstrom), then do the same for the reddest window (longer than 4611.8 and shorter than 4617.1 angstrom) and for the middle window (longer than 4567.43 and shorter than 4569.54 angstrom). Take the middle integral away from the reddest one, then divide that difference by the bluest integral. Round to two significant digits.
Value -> 1.8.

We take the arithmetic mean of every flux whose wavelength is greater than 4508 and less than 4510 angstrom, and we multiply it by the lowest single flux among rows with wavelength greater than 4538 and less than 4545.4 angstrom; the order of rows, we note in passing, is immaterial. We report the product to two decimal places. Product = 1.93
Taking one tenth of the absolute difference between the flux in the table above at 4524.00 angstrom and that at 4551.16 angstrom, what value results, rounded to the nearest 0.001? 0.010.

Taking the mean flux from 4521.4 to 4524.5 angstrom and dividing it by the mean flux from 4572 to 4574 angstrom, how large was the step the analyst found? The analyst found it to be 0.81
